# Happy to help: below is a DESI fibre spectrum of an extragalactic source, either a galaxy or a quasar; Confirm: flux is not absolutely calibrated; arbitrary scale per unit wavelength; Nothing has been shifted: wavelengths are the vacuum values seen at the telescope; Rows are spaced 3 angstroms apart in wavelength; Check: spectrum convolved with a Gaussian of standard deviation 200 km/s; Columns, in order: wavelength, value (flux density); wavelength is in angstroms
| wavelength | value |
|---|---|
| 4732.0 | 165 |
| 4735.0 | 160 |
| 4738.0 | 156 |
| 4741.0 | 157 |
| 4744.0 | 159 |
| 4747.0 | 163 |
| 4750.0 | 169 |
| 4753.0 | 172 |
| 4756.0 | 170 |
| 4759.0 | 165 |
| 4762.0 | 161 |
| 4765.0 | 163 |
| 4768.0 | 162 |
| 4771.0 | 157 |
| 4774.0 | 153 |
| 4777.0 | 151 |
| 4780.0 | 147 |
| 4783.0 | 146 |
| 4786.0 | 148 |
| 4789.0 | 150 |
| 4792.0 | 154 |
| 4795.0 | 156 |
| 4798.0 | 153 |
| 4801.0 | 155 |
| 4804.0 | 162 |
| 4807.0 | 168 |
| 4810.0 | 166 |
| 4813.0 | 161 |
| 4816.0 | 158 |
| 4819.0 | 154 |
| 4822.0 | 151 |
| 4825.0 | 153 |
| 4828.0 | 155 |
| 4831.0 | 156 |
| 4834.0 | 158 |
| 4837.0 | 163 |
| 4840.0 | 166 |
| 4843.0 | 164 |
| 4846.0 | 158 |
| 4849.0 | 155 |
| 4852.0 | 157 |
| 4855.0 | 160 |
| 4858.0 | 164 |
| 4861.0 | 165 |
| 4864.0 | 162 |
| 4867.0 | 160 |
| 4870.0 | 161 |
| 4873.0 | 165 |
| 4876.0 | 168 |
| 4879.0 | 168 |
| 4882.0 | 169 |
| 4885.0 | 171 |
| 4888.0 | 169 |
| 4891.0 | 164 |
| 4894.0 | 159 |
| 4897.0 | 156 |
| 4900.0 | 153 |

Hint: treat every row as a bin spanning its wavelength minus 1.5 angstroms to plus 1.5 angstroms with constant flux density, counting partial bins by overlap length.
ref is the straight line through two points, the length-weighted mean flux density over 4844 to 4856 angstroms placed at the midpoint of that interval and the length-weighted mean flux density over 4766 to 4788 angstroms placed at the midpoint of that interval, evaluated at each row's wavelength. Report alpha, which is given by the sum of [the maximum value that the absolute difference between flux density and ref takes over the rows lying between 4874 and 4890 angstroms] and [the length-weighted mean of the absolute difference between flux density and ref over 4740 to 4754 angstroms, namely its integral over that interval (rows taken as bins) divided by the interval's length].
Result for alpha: 25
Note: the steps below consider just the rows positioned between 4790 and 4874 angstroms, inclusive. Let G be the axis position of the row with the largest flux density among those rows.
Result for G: 4807.0 angstroms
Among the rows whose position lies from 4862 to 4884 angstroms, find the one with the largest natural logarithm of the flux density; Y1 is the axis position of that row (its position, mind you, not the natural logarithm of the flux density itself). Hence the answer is 4882.0 angstroms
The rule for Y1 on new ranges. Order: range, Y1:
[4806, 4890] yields 4885.0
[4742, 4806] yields 4753.0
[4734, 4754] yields 4753.0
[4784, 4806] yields 4804.0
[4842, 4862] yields 4861.0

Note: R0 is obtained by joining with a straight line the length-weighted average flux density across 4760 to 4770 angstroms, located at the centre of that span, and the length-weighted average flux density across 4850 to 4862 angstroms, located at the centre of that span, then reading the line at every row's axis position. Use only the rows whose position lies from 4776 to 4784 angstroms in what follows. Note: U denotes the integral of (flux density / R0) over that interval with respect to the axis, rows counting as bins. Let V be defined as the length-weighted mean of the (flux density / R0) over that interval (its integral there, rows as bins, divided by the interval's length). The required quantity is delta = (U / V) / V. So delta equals 8.7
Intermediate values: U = 7.3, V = 0.915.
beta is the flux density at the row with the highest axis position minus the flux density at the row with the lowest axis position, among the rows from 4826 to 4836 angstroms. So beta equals 3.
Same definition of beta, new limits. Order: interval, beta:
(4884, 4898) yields -15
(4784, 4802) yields 7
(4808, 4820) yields -12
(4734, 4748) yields 3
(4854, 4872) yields 1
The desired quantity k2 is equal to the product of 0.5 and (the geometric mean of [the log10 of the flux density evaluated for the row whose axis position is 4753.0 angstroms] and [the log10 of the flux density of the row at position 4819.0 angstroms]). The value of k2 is 1.11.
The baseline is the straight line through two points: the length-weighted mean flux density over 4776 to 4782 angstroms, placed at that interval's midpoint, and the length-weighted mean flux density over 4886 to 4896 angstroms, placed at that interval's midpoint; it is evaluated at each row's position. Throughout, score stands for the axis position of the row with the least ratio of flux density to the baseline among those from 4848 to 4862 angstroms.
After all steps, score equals 4849.0 angstroms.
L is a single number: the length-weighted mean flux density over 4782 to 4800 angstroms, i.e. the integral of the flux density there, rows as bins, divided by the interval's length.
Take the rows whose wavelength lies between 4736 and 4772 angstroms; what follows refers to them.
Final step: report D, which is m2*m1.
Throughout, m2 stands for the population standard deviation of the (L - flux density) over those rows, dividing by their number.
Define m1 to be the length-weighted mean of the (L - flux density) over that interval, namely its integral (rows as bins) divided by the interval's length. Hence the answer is -58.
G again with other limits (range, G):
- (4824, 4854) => 4840.0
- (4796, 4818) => 4807.0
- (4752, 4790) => 4753.0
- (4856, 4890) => 4885.0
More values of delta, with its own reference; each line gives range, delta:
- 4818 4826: 8.5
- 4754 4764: 9.8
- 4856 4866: 9.9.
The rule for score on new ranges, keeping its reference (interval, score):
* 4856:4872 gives 4867.0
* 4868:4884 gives 4870.0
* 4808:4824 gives 4822.0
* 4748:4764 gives 4762.0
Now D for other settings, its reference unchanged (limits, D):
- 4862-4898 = -59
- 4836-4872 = -32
